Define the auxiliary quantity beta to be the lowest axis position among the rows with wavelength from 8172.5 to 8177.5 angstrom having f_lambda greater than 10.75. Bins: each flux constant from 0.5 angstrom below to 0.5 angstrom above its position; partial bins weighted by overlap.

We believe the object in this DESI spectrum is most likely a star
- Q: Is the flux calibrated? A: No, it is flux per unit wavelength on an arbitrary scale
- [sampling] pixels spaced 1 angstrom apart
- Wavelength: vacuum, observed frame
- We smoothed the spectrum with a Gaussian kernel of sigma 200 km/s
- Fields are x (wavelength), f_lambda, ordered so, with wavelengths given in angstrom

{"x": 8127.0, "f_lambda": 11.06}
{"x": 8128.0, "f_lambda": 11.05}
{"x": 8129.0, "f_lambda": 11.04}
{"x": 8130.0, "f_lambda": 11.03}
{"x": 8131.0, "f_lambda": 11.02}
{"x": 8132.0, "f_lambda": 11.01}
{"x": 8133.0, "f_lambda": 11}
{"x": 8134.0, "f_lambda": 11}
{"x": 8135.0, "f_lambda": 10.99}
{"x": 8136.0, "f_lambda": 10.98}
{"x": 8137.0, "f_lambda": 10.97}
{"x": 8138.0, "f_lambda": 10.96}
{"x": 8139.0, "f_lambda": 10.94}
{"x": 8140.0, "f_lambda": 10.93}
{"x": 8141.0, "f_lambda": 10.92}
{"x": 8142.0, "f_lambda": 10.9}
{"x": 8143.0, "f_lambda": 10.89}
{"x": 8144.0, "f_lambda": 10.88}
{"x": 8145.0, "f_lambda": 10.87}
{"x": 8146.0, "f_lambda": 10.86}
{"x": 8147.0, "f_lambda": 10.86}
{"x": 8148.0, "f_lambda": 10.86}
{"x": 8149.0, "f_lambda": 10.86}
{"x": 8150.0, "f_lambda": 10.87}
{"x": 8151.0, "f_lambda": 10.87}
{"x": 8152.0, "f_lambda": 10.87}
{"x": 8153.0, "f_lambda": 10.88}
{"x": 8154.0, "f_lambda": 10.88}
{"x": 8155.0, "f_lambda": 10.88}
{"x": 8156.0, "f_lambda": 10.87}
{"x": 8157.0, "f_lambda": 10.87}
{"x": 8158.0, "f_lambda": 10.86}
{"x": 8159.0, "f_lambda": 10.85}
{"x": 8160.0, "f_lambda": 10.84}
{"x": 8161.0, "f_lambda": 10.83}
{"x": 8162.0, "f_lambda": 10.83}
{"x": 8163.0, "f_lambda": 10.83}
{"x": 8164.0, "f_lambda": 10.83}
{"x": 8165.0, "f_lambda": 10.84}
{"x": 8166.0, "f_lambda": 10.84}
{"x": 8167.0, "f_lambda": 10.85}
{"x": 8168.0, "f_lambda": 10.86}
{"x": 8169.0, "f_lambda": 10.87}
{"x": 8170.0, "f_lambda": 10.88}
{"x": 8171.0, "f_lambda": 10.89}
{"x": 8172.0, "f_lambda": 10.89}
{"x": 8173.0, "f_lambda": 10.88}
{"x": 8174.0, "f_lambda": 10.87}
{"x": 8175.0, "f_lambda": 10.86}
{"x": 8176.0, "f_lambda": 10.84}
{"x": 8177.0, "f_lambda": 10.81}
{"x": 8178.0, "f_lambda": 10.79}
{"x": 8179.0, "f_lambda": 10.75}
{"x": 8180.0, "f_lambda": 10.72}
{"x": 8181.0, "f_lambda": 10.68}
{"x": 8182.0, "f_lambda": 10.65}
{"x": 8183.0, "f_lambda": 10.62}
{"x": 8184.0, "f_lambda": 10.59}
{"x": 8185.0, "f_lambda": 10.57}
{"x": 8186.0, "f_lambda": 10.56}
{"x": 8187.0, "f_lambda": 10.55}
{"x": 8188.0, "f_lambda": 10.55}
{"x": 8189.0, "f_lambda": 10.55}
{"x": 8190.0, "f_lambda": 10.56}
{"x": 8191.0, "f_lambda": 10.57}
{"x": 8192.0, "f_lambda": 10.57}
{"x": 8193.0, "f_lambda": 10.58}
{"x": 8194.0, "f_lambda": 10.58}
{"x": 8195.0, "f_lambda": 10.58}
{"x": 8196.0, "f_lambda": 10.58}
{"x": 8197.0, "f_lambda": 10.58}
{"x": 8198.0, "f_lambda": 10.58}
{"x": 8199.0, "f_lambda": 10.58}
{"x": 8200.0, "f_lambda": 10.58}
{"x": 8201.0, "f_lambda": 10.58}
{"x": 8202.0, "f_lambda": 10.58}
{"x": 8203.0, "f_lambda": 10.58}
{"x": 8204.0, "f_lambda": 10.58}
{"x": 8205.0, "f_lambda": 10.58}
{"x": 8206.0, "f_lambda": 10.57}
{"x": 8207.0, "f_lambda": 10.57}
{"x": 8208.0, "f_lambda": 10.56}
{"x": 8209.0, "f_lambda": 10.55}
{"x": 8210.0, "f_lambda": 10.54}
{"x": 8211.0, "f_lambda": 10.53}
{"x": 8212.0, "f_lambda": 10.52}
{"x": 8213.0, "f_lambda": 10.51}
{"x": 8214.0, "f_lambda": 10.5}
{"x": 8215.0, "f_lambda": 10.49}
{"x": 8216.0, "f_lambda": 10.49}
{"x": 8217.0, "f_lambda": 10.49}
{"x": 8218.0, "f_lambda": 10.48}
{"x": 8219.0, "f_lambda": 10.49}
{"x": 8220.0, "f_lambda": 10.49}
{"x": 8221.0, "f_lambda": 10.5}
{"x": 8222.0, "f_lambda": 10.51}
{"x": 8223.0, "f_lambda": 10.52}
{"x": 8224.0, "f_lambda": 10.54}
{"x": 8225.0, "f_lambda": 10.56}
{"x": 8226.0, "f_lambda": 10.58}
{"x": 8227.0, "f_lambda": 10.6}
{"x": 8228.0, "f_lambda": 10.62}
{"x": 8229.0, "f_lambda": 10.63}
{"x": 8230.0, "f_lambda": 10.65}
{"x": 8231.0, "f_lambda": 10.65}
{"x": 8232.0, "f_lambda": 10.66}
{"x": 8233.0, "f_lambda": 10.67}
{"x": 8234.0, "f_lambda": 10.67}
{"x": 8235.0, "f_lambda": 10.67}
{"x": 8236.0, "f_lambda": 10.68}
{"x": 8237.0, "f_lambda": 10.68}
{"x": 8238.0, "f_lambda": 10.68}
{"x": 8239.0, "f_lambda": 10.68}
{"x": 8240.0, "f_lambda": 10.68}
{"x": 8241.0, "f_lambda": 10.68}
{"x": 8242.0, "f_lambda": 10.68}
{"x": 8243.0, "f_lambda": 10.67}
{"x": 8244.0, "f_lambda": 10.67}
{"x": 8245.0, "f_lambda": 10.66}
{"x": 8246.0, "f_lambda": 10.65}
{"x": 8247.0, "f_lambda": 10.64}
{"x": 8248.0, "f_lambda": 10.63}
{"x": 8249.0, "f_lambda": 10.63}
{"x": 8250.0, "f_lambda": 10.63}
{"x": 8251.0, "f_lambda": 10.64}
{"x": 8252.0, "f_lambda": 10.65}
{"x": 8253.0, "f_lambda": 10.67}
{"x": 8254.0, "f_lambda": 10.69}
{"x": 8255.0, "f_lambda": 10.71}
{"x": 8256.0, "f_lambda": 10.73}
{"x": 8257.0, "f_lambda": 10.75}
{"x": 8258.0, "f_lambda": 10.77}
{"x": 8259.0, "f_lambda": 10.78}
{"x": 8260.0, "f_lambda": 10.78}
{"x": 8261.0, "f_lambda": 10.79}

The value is 8173.0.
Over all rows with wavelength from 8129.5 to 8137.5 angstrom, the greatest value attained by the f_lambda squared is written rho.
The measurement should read 122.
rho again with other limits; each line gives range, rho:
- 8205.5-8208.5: 112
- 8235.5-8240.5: 114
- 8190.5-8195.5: 112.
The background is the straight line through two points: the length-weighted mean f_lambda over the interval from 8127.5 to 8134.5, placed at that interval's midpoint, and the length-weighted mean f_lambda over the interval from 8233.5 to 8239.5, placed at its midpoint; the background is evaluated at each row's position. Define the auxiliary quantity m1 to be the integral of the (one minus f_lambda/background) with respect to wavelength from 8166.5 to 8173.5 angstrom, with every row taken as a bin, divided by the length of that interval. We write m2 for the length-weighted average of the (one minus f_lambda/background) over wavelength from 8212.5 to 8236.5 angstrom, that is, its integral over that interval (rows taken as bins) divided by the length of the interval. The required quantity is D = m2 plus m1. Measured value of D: 0.0155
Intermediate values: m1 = 0.002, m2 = 0.014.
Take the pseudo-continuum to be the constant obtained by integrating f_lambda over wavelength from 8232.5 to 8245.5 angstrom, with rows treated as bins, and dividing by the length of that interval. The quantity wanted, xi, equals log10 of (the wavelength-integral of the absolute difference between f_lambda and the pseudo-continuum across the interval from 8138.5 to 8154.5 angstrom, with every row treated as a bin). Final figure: 0.52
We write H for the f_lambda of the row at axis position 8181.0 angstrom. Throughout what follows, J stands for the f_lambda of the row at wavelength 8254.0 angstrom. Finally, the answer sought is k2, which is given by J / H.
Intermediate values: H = 10.68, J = 10.69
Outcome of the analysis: 1.00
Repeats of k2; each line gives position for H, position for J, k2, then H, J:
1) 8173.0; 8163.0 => 1.00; 10.88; 10.83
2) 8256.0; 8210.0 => 0.98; 10.73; 10.54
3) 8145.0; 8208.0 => 0.97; 10.87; 10.56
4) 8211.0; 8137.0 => 1.04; 10.53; 10.97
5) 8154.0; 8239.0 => 0.98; 10.88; 10.68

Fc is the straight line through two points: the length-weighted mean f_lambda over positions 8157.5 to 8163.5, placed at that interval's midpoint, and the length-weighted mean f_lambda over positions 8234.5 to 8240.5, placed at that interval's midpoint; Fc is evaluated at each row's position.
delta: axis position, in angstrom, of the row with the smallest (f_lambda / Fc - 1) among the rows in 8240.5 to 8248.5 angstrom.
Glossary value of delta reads 8248.0 angstrom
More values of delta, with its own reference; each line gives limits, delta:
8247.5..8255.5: 8248.0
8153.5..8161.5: 8161.0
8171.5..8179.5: 8179.0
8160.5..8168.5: 8161.0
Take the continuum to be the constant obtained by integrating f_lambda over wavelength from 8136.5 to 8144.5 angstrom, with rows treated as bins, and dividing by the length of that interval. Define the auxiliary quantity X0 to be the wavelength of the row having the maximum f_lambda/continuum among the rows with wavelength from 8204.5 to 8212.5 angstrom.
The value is 8205.0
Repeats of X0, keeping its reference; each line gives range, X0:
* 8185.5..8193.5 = 8193.0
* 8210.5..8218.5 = 8211.0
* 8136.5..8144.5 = 8137.0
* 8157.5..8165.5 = 8158.0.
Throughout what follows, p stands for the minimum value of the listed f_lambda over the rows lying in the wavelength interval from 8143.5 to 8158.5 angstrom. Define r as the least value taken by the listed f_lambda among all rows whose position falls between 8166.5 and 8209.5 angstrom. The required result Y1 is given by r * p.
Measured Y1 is 115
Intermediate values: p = 10.86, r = 10.55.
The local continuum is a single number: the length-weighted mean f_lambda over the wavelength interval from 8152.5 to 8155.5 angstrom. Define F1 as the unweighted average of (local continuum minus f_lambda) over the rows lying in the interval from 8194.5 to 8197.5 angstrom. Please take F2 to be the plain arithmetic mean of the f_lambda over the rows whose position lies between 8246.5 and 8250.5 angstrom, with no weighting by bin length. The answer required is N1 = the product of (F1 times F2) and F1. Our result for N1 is 1.0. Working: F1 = 0.30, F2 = 10.6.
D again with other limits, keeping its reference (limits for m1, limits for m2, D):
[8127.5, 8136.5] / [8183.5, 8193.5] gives 0.0252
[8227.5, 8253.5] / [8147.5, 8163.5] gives 0.0080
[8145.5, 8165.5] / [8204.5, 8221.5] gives 0.0293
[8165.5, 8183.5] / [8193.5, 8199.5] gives 0.0276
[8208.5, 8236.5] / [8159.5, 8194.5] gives 0.0272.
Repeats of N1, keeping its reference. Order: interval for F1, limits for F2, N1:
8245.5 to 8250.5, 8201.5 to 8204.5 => 0.6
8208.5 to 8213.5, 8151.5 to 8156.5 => 1.3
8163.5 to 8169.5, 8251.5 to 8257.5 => 0.0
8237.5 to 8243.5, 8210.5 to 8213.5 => 0.4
